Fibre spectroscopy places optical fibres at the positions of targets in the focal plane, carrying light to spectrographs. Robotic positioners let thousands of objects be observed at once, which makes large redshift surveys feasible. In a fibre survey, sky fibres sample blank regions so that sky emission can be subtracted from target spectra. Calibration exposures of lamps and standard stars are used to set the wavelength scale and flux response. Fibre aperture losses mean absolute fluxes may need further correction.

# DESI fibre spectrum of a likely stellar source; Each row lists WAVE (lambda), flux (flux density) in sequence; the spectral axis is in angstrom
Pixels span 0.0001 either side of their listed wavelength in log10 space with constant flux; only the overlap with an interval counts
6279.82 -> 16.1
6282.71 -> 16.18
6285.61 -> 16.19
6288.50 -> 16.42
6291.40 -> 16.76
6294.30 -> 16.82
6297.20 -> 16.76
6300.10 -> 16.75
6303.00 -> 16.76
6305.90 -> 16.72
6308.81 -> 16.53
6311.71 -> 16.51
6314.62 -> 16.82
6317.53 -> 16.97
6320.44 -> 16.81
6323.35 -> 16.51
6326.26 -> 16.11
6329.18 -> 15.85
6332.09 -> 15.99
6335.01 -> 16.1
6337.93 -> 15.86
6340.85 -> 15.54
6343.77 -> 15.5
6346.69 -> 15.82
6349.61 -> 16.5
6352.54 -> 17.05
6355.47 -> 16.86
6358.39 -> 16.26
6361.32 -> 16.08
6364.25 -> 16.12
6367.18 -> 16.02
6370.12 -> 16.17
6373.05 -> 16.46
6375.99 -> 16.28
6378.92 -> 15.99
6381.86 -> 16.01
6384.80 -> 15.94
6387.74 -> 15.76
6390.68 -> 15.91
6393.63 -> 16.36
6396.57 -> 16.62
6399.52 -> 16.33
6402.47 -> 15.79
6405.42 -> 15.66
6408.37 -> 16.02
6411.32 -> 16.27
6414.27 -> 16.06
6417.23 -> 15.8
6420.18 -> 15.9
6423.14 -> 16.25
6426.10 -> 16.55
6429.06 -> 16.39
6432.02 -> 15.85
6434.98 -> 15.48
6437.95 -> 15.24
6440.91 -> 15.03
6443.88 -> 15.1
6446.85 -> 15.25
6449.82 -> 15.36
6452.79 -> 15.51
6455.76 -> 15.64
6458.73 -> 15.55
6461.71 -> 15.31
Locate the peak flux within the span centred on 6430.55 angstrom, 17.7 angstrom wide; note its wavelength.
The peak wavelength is 6426.10 angstrom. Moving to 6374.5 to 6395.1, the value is 6393.63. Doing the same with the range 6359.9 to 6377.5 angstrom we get 6373.05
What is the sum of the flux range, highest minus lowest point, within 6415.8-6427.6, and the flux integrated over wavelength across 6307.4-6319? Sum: 195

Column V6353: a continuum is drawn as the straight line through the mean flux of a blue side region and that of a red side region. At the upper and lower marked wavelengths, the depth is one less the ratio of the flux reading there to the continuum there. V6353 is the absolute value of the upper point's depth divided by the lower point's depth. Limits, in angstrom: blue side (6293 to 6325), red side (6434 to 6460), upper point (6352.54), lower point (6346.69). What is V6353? 1.4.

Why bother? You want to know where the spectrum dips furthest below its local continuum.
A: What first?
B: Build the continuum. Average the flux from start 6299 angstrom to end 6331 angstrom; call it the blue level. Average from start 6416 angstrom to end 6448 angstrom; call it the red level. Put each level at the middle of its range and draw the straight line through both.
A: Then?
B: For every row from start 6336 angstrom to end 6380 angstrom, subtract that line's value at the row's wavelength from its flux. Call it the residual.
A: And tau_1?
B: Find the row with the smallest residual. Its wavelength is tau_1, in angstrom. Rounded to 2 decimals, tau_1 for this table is 6343.77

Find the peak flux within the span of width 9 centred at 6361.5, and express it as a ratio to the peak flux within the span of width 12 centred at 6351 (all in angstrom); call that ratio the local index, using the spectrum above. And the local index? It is 0.954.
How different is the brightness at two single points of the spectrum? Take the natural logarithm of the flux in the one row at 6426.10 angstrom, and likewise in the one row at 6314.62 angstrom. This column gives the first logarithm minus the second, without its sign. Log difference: 0.02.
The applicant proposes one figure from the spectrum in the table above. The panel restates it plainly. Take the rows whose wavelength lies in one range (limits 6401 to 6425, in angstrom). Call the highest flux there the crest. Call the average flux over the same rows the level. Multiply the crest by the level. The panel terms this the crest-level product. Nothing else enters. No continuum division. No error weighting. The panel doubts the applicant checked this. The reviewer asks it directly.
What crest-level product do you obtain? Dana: 260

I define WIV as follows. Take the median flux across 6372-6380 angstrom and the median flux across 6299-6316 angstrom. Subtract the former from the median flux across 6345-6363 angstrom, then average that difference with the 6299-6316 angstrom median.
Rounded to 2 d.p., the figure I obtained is 8.42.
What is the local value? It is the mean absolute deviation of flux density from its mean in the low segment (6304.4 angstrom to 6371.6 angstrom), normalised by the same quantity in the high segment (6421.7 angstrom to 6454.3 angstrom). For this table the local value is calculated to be 0.84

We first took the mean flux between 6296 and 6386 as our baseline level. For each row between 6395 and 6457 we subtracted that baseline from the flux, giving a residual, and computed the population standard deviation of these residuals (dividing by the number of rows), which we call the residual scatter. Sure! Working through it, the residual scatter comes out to 0.46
